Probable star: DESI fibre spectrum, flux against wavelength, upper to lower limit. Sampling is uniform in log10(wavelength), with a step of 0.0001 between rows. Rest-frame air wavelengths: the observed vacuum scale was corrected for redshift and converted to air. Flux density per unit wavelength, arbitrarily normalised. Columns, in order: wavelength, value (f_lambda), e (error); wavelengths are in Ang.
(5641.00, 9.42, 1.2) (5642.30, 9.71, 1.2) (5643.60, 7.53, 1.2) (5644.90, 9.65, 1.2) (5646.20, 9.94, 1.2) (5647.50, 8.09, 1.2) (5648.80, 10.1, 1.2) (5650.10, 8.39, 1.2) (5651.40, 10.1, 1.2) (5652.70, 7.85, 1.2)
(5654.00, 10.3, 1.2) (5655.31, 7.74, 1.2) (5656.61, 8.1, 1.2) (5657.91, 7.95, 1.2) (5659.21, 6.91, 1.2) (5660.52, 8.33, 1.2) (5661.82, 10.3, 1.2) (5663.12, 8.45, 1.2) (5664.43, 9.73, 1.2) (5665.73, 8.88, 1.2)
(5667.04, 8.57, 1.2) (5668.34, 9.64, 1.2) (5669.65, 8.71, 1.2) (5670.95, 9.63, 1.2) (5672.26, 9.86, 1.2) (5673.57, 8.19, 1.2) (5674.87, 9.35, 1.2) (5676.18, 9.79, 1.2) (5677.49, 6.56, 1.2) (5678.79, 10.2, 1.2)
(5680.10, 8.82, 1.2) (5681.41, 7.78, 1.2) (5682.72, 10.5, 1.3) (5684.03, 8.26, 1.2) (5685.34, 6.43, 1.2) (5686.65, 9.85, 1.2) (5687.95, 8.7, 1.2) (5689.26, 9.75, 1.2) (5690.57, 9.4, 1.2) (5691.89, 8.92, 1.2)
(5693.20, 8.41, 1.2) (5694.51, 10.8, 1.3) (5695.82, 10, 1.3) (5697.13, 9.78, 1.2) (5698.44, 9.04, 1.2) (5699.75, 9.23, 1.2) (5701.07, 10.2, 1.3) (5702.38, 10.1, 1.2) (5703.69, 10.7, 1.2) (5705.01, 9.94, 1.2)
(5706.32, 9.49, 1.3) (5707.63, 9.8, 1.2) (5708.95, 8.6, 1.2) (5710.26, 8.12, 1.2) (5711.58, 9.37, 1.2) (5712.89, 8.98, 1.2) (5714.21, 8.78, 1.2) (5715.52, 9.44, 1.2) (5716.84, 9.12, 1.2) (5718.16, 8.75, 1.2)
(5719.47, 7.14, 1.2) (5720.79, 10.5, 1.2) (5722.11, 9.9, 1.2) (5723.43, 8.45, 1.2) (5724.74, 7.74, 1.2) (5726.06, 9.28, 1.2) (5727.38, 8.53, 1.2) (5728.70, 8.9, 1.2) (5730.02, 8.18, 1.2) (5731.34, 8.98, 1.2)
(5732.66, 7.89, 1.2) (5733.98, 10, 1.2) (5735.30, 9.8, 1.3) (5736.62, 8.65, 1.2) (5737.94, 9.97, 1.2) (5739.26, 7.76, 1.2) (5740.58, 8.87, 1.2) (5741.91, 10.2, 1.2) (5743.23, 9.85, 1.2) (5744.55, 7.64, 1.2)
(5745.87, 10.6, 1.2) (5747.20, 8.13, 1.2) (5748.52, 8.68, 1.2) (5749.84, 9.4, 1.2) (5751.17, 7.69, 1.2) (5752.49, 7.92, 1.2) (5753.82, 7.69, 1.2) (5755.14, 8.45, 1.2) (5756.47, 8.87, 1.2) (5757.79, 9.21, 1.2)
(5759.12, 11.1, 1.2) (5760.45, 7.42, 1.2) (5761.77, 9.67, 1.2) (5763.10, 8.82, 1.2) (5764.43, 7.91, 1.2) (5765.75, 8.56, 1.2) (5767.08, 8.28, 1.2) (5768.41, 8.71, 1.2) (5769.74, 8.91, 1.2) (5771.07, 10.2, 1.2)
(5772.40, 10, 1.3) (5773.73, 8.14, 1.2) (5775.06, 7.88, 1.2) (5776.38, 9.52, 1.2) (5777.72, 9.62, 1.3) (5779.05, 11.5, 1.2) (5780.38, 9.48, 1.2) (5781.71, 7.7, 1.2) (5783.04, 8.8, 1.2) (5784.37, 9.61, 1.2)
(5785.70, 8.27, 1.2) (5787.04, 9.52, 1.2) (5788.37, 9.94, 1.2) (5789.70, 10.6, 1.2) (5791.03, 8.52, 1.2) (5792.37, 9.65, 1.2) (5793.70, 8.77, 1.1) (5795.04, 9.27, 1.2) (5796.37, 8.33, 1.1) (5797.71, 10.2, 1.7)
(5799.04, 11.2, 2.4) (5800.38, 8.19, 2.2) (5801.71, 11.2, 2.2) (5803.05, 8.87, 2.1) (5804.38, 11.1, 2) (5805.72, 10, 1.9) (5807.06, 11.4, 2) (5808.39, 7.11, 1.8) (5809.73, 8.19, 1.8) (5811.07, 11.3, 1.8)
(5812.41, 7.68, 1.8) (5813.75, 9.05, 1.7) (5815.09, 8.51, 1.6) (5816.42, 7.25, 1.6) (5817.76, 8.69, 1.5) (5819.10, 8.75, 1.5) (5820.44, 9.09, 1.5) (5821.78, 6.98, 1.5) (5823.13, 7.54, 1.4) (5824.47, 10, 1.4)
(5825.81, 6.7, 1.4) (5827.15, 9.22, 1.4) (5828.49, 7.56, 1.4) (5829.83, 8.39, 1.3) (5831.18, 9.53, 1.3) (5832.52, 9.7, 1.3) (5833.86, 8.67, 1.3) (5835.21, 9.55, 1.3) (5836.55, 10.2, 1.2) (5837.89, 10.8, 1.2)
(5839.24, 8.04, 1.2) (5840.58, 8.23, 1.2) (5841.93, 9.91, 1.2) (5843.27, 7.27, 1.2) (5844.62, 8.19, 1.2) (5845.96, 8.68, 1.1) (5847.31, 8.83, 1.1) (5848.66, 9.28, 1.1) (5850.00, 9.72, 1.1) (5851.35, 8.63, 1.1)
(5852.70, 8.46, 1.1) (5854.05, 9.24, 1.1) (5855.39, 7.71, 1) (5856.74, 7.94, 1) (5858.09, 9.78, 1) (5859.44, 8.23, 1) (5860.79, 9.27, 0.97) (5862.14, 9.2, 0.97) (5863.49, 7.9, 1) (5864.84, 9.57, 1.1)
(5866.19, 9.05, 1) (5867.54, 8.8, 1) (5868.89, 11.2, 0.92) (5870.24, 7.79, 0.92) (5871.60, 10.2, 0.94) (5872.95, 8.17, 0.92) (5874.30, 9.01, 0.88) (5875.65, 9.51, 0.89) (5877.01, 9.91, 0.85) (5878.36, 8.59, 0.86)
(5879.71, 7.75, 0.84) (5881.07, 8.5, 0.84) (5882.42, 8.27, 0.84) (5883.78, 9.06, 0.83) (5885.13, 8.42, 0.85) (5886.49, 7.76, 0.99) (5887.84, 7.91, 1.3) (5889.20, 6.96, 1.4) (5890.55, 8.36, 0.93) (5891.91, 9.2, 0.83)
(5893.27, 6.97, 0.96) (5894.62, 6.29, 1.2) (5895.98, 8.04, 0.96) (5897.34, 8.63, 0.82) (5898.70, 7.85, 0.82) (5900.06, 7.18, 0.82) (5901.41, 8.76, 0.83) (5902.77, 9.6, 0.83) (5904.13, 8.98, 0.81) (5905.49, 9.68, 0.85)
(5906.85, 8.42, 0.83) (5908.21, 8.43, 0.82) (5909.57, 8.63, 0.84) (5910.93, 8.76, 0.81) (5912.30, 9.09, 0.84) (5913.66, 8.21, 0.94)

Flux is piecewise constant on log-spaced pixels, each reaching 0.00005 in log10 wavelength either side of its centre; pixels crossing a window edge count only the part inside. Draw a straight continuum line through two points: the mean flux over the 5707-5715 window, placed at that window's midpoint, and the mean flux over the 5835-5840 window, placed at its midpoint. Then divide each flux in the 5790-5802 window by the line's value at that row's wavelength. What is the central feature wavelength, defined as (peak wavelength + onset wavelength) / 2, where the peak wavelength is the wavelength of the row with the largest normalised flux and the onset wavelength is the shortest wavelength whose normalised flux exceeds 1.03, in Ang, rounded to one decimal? 5798.4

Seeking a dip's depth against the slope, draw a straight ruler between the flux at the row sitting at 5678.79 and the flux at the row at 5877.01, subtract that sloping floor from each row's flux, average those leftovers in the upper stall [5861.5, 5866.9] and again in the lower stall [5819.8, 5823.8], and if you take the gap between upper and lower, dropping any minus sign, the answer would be 1.12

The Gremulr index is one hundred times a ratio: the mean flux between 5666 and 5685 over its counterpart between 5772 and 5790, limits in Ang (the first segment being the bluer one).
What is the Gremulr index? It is 96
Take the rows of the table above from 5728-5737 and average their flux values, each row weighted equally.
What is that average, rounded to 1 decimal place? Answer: 8.9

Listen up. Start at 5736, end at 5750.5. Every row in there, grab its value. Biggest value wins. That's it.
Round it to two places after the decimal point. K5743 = 10.60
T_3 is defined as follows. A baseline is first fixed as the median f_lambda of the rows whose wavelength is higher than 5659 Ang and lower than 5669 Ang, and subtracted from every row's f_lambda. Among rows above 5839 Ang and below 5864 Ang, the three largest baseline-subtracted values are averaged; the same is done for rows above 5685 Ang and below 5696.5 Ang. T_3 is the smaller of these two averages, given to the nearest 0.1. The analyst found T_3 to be 1.1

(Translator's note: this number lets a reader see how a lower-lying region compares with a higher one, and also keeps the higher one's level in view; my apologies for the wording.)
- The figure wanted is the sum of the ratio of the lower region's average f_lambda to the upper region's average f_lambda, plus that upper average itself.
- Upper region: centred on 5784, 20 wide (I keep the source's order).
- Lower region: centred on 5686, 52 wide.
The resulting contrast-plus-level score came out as 10.3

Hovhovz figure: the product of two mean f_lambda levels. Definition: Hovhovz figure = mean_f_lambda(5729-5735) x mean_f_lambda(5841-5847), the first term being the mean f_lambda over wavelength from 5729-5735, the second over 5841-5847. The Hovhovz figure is 75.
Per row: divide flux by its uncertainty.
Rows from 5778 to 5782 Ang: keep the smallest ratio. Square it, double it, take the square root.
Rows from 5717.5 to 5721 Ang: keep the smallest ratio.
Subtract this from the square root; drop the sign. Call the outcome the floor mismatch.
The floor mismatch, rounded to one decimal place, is 3.1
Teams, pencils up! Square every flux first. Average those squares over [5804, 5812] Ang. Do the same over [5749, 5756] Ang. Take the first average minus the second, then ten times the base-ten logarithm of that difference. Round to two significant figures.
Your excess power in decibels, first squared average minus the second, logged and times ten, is 15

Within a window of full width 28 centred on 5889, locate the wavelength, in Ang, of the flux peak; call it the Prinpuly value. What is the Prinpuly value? 5877.01 Ang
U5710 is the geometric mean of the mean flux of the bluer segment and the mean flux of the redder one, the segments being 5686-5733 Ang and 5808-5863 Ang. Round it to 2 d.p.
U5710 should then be 8.95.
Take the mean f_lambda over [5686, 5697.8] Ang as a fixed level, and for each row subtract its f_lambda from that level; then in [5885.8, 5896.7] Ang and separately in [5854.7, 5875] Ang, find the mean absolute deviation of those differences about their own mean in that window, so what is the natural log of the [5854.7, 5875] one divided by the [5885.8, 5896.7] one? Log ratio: 0.10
